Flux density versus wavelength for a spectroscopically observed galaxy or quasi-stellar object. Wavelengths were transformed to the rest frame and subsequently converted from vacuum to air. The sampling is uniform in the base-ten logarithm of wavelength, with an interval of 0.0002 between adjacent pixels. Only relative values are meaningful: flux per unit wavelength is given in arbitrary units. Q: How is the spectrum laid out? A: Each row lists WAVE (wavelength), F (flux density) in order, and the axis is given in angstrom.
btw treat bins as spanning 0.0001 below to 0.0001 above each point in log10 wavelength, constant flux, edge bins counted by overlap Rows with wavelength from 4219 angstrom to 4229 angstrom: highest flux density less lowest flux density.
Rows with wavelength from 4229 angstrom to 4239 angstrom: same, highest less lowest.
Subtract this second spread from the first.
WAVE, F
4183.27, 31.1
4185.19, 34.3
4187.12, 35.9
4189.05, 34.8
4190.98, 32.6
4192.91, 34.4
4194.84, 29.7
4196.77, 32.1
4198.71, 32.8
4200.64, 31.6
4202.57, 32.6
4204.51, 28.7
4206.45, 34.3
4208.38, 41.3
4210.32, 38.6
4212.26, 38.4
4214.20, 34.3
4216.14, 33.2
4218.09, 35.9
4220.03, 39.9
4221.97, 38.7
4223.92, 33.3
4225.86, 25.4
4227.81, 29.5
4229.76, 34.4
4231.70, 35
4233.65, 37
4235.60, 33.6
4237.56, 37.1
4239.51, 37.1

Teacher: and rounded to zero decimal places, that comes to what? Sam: 11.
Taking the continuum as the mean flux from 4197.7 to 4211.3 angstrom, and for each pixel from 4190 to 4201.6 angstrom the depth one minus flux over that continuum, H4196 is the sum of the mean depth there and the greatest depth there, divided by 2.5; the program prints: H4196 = 0.08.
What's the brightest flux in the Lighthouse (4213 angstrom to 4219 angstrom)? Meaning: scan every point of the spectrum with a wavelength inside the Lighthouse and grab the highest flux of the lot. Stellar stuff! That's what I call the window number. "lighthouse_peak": 35.9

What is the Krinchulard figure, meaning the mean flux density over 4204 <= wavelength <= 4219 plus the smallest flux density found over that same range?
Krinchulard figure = 64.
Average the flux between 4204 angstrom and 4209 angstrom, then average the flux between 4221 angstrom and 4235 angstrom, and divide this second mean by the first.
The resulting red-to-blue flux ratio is 0.96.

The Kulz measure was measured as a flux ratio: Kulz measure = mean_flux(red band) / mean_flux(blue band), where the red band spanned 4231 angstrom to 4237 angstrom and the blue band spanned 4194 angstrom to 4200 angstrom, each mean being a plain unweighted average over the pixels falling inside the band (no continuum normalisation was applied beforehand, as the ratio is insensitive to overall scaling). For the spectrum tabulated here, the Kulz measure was 1.12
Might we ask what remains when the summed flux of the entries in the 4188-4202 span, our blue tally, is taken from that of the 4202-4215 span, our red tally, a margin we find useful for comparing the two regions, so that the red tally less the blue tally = 20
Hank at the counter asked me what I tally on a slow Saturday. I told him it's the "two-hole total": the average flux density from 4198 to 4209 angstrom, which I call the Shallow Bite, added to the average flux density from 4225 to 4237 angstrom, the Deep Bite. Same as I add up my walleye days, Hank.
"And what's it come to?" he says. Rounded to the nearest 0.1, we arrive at 66.0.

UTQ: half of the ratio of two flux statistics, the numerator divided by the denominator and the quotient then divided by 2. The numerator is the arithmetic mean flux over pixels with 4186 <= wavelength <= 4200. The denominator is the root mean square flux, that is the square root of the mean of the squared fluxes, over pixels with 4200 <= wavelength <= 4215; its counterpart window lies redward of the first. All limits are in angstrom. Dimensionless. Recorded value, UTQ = 0.471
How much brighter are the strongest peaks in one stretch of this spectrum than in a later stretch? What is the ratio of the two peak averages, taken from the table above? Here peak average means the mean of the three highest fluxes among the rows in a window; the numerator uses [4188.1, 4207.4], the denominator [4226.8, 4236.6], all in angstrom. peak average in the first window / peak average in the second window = 0.97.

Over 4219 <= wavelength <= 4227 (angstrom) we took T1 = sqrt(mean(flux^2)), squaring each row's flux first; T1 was 35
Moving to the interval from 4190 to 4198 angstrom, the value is 32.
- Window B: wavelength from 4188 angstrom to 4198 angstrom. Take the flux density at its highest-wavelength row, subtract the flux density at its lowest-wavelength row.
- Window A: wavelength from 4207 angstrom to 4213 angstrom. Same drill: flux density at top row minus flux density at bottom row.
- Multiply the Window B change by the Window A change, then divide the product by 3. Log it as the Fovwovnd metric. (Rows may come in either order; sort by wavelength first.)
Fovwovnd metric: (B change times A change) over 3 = 3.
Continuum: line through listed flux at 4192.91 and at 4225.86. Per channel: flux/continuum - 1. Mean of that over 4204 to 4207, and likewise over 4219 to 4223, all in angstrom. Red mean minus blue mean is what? 0.45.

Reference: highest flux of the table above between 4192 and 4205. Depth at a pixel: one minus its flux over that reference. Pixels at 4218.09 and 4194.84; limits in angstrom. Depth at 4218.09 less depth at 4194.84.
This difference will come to -0.18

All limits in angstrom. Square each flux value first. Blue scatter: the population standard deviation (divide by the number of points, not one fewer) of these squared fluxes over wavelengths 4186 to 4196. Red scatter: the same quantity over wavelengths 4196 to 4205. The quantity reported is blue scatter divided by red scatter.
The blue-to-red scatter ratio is 1.6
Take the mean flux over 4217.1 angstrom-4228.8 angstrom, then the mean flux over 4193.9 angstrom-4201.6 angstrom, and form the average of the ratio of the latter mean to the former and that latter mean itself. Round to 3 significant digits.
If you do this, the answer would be 16.2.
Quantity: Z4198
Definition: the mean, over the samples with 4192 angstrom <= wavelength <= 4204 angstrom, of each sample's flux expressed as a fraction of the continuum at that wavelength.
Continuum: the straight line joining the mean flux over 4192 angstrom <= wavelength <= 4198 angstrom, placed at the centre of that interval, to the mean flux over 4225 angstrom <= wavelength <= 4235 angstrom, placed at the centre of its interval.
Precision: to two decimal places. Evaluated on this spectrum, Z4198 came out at 1.00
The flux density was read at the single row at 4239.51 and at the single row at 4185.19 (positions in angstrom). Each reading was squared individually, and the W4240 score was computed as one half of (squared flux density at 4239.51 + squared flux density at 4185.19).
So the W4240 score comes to 1276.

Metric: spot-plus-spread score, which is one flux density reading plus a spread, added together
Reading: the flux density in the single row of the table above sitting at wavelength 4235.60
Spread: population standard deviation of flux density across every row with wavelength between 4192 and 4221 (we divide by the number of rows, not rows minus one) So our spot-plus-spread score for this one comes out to 37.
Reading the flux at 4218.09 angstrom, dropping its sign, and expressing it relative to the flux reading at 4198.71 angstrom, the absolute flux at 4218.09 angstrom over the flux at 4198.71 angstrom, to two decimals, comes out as 1.09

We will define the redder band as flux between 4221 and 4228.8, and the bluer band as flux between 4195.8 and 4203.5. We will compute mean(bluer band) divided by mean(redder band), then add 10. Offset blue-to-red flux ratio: 11.02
